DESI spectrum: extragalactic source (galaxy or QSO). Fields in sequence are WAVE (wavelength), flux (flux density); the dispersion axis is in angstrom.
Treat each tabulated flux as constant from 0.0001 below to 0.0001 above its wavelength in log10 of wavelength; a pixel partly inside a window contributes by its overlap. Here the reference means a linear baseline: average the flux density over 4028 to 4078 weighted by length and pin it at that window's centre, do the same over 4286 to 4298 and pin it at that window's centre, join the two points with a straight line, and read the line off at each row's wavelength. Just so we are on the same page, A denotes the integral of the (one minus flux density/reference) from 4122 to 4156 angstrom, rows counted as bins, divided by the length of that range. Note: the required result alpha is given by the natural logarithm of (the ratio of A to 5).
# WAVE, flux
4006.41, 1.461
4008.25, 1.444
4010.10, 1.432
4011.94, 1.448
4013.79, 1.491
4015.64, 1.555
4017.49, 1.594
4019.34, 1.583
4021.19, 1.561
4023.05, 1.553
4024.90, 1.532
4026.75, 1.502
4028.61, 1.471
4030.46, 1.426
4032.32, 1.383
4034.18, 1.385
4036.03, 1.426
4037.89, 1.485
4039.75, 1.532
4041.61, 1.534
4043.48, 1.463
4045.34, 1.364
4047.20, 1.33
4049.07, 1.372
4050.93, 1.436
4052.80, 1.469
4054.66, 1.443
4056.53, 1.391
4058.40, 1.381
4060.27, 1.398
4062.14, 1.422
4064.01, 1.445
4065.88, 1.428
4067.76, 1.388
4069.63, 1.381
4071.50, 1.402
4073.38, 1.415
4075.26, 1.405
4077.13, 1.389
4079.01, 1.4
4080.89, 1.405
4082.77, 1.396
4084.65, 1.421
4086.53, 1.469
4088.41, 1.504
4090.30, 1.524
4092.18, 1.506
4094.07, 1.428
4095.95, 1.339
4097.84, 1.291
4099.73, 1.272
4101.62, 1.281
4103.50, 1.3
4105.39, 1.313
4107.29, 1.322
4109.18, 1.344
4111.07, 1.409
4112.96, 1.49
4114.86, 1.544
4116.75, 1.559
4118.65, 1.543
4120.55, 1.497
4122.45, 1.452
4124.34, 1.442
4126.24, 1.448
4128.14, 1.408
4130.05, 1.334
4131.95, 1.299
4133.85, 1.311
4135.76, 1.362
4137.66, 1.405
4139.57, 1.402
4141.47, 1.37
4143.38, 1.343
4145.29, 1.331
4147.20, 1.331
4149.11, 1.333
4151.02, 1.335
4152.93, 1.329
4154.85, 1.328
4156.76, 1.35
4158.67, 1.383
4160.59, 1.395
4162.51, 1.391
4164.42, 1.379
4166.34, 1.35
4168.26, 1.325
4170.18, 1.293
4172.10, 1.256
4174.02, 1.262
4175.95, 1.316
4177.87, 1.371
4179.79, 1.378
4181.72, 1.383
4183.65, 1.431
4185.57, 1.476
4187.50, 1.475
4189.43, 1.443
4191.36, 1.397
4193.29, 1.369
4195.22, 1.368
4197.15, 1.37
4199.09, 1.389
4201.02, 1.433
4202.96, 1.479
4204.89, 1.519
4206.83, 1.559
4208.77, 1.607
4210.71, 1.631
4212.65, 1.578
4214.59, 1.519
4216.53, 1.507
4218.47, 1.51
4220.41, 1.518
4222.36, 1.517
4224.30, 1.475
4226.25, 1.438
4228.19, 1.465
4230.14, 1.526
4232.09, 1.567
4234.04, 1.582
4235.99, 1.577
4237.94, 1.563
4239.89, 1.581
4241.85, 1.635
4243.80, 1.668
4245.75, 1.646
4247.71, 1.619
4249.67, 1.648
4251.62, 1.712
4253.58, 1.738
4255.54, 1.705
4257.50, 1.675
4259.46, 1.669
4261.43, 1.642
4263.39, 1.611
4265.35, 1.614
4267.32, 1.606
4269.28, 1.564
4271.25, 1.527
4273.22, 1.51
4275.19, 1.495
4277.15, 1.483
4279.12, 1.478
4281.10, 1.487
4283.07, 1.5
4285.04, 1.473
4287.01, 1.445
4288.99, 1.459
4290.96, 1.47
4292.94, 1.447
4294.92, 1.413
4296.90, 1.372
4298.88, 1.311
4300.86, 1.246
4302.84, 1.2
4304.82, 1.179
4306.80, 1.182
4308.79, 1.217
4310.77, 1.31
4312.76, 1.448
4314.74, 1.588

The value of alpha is -4.7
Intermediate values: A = 0.043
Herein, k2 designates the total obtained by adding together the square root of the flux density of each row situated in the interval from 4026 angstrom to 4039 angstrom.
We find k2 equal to 8.40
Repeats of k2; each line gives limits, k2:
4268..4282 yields 8.59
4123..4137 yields 8.20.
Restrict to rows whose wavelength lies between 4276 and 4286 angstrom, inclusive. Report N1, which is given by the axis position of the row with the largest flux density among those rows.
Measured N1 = 4283.07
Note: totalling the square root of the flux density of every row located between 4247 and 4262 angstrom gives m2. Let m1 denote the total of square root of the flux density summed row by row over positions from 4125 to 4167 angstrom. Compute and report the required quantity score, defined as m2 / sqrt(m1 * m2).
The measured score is 0.64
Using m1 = 26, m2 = 10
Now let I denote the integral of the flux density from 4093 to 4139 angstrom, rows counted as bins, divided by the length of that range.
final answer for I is 1.39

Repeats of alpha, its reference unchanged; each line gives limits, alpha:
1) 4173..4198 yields -5.2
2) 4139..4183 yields -4.5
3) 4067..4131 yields -6.5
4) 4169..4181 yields -4.1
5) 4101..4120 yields -6.7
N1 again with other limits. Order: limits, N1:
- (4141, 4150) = 4141.47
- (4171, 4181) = 4179.79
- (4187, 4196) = 4187.50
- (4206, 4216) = 4210.71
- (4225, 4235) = 4234.04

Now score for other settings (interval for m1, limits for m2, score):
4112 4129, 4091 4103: 0.80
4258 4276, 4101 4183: 2.11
